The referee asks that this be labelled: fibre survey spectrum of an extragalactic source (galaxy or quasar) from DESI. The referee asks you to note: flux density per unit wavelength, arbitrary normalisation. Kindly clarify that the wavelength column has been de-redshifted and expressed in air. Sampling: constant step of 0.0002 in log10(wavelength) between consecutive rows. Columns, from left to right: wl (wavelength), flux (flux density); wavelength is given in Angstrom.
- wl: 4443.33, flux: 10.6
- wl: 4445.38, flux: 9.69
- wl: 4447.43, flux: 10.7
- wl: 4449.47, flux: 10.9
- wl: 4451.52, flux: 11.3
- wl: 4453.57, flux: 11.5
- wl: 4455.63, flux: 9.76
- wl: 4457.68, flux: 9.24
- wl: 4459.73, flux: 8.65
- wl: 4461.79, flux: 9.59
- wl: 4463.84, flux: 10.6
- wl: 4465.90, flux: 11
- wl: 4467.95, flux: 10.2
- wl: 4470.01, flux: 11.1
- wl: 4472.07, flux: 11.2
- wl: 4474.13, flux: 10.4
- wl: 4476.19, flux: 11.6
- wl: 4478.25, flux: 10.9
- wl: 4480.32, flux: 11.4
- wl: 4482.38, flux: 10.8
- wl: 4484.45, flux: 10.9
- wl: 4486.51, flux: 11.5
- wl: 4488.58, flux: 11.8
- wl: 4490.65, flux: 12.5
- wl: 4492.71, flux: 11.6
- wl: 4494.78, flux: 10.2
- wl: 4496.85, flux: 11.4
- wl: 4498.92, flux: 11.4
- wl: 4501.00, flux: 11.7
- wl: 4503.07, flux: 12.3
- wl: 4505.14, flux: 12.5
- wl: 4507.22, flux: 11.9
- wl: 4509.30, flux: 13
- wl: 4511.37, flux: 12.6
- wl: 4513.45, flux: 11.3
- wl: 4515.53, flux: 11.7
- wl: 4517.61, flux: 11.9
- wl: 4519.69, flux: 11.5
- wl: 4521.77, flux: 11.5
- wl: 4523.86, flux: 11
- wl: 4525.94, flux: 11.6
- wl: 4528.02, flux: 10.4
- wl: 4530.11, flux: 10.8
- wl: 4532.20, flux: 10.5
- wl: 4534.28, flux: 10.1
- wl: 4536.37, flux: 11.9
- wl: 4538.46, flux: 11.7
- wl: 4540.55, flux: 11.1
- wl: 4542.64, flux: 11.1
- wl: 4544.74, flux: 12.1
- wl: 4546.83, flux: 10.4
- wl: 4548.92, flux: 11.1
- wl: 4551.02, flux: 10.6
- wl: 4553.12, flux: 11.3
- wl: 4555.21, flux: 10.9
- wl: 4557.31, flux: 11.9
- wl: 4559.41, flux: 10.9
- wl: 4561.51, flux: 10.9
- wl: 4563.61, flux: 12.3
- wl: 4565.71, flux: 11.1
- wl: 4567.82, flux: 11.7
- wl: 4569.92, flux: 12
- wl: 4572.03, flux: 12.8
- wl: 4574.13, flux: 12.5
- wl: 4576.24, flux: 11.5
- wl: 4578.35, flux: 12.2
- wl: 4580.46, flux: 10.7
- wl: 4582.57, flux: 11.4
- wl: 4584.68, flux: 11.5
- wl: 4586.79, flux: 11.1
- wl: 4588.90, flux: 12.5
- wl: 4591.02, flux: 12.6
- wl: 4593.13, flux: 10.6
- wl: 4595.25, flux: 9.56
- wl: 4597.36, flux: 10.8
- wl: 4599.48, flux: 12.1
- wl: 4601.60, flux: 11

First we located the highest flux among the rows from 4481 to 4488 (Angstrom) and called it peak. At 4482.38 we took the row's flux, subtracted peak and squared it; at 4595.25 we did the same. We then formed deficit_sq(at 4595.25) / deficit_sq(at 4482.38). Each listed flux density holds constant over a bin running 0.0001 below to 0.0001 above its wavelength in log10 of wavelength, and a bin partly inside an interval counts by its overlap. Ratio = 7.7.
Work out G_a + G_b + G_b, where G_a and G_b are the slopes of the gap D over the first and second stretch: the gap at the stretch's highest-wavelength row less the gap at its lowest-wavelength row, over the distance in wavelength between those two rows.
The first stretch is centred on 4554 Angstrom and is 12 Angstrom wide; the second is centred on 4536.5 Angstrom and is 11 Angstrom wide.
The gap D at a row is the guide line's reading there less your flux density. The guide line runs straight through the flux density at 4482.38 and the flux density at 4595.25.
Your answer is -0.16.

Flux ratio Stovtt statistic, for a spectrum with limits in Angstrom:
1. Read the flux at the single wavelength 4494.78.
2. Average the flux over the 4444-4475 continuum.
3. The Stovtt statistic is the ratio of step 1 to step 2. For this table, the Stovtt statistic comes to 0.98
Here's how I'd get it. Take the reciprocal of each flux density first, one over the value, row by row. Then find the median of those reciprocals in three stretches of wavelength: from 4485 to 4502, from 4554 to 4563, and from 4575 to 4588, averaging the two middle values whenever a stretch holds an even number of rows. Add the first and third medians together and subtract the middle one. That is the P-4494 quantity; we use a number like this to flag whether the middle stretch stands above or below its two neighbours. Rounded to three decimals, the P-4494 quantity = 0.082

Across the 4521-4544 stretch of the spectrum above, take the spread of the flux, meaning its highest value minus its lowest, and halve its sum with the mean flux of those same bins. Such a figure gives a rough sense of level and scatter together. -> 6.43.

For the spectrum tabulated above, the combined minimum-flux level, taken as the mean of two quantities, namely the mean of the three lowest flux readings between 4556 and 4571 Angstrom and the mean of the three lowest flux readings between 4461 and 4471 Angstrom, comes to 10.5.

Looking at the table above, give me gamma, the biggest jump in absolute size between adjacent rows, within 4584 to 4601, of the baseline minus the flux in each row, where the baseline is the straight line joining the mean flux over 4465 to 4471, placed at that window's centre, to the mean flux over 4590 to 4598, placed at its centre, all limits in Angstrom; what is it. 2.00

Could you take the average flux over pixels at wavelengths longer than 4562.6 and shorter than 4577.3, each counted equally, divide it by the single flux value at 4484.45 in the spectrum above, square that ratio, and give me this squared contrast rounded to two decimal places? 1.21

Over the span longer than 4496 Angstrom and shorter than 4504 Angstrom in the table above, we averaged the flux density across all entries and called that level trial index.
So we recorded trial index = 11.7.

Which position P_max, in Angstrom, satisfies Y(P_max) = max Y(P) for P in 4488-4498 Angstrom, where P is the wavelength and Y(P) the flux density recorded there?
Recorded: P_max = 4490.65 Angstrom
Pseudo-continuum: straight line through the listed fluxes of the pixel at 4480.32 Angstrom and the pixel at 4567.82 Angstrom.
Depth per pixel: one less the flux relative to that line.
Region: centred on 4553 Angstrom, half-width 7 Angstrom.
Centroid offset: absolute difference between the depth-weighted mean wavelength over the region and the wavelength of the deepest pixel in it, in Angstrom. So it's 4.8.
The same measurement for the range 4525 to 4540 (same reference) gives 3.3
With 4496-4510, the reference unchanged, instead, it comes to 7.6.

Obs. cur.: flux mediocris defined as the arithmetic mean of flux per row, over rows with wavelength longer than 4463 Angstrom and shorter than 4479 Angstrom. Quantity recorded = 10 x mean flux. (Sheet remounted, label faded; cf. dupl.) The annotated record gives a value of 108.8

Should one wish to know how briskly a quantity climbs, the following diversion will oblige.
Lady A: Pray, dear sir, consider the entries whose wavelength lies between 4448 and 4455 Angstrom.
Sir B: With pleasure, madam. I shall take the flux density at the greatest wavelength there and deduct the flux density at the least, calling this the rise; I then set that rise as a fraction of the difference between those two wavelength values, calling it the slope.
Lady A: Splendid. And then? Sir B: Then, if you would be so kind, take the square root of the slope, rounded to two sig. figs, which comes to 0.38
